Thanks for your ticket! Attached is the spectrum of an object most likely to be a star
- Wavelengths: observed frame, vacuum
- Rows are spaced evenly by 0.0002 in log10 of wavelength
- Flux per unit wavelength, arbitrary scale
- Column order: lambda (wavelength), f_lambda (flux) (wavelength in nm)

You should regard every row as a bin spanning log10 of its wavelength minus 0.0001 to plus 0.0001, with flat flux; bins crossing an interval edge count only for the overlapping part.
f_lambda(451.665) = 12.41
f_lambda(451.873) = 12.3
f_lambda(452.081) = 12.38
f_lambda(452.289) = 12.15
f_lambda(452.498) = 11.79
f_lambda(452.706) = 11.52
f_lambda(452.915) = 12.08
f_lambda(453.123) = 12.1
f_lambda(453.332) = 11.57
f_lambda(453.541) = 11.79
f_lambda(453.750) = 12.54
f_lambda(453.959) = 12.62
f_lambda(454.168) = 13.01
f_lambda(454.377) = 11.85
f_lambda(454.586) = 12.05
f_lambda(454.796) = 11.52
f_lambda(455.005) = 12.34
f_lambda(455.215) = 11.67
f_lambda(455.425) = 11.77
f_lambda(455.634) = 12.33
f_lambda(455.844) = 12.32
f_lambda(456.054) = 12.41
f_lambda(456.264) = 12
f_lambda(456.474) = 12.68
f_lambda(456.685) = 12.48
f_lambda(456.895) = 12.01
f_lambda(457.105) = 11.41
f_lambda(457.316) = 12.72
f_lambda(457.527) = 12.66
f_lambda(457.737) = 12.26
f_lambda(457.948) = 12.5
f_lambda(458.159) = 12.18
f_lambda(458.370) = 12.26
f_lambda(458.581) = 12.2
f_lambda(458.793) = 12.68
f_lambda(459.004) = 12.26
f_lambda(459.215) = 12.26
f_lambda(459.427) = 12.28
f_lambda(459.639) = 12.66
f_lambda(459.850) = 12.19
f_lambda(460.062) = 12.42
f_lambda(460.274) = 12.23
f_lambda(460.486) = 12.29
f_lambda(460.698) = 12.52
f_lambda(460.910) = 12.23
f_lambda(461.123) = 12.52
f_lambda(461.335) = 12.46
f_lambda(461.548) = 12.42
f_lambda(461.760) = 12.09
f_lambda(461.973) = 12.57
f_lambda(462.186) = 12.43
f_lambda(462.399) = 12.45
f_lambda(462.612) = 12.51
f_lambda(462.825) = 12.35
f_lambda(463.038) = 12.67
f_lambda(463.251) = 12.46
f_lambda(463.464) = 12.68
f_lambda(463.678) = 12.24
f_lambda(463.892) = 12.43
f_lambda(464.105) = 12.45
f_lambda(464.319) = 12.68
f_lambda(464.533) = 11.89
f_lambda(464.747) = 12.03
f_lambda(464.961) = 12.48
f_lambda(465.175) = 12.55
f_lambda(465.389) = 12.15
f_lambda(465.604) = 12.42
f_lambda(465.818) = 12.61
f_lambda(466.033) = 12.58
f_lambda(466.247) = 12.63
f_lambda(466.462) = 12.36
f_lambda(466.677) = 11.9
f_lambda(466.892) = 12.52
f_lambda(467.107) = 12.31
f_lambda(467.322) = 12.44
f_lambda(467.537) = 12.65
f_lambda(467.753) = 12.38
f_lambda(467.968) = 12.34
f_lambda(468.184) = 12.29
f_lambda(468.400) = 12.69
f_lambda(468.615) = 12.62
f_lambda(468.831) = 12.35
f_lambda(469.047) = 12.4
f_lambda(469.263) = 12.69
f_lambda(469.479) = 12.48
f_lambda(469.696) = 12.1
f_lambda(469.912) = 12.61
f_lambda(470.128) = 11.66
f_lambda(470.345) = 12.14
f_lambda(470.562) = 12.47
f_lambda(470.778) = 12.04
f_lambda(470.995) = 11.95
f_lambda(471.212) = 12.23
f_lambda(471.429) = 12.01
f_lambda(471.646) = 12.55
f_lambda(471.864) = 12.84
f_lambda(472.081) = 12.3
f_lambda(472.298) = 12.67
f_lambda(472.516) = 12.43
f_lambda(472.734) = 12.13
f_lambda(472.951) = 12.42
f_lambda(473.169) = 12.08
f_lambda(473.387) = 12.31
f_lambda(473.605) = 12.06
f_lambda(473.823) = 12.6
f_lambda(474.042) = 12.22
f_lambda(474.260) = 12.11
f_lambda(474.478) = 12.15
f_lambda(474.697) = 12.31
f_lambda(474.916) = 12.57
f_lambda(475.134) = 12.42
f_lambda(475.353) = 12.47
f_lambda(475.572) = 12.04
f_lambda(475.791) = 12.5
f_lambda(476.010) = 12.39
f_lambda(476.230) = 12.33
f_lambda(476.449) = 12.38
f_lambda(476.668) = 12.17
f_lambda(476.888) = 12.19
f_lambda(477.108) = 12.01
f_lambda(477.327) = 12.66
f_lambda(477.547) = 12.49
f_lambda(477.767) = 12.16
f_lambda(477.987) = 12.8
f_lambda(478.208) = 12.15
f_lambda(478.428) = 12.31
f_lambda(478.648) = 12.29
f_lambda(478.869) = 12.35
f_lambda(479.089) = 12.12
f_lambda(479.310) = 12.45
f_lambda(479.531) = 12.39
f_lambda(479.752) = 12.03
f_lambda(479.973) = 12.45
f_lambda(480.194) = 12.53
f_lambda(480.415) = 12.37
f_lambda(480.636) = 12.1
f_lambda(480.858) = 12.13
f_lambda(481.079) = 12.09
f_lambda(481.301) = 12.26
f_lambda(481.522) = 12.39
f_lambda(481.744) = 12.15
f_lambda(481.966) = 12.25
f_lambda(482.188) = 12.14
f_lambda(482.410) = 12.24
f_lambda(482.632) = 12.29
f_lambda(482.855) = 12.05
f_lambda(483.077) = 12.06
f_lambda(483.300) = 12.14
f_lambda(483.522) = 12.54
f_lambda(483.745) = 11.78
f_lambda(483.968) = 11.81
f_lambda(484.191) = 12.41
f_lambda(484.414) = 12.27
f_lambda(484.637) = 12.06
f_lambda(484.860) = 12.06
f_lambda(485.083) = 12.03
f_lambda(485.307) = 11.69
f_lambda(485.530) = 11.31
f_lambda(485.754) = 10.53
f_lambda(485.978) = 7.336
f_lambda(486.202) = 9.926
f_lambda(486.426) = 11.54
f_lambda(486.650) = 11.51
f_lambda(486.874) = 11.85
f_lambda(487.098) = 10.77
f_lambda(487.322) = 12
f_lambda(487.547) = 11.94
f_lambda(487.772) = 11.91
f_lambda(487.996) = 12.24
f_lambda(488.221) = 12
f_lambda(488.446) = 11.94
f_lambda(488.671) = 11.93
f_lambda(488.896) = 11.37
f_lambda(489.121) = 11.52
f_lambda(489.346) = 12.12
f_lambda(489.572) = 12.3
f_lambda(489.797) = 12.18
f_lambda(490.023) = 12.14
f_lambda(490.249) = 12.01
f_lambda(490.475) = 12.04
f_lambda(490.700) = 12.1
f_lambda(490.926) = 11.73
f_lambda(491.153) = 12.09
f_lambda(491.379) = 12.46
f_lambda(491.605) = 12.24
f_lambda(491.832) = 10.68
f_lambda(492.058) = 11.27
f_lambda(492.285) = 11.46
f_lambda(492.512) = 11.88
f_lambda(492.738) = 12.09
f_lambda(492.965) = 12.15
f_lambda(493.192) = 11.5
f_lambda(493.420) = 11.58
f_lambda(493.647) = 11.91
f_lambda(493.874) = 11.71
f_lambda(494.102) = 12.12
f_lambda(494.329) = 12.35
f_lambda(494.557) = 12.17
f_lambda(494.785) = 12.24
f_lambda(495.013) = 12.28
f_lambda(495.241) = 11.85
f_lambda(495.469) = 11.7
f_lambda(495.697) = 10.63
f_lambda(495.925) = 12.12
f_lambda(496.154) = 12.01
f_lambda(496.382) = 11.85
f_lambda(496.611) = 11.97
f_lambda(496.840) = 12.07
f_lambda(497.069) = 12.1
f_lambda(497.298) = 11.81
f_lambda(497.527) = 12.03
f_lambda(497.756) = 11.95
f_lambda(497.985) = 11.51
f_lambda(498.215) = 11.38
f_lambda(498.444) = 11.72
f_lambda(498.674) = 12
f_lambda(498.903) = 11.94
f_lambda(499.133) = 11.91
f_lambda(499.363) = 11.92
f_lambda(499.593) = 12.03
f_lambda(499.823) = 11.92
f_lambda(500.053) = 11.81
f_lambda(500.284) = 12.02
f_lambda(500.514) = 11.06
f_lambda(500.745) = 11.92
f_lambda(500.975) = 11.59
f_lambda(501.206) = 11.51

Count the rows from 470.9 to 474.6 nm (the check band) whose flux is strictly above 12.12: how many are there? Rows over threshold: 12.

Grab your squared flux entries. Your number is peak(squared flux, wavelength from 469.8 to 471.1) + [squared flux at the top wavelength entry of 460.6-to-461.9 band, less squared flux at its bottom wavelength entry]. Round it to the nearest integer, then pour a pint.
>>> 148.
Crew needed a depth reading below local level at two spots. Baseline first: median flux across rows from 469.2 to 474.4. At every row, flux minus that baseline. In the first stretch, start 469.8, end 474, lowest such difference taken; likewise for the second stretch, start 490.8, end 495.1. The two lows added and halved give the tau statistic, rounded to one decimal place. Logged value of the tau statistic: -1.1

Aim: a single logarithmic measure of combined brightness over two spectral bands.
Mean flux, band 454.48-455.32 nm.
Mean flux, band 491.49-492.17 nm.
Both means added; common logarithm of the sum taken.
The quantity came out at 1.37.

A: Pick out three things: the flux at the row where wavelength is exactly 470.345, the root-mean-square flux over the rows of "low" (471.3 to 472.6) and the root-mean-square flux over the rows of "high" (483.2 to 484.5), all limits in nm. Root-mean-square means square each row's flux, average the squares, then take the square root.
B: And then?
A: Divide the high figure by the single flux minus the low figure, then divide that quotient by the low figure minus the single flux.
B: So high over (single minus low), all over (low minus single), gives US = -112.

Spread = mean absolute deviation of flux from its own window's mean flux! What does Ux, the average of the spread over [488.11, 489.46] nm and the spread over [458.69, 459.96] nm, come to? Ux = 0.22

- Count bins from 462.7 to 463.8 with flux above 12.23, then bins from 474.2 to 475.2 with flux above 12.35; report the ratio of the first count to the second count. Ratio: 2.50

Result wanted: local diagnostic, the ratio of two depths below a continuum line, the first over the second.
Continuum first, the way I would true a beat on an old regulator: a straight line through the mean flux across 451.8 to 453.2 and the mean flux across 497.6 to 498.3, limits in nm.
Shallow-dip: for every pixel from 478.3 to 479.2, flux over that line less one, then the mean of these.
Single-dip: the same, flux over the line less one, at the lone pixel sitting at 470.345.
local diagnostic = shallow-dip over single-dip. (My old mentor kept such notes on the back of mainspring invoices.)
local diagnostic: 1.8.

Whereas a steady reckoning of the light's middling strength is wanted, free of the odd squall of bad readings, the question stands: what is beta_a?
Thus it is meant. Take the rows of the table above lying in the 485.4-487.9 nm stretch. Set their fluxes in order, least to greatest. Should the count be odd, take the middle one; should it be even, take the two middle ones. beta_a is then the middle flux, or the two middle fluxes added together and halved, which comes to 11.5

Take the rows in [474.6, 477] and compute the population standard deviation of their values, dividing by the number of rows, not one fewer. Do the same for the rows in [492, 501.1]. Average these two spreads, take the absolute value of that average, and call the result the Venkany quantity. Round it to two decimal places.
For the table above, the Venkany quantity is 0.24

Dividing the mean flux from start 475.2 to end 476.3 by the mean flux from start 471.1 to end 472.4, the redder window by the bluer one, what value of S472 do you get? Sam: 0.99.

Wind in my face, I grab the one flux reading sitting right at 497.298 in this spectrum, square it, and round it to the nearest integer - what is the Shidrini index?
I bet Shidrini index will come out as 139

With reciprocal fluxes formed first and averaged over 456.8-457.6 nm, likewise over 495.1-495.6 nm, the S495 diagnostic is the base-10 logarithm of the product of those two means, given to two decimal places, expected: -2.16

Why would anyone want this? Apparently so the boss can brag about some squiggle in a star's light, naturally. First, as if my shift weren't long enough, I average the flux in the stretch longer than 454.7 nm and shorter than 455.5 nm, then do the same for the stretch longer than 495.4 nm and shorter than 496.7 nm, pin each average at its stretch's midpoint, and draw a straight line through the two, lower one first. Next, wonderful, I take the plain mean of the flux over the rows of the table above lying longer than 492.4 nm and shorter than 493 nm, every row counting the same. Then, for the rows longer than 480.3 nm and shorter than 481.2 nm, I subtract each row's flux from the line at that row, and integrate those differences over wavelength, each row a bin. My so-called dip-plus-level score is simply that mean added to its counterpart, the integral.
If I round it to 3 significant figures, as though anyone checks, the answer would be 11.7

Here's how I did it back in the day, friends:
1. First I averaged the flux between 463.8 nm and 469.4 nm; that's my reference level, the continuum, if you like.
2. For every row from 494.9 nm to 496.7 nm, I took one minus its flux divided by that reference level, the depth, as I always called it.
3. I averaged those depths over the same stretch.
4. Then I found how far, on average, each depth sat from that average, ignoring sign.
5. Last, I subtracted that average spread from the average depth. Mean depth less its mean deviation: 0.024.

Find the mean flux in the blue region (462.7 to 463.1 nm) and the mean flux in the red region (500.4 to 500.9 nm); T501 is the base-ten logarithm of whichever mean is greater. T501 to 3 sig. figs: 1.10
